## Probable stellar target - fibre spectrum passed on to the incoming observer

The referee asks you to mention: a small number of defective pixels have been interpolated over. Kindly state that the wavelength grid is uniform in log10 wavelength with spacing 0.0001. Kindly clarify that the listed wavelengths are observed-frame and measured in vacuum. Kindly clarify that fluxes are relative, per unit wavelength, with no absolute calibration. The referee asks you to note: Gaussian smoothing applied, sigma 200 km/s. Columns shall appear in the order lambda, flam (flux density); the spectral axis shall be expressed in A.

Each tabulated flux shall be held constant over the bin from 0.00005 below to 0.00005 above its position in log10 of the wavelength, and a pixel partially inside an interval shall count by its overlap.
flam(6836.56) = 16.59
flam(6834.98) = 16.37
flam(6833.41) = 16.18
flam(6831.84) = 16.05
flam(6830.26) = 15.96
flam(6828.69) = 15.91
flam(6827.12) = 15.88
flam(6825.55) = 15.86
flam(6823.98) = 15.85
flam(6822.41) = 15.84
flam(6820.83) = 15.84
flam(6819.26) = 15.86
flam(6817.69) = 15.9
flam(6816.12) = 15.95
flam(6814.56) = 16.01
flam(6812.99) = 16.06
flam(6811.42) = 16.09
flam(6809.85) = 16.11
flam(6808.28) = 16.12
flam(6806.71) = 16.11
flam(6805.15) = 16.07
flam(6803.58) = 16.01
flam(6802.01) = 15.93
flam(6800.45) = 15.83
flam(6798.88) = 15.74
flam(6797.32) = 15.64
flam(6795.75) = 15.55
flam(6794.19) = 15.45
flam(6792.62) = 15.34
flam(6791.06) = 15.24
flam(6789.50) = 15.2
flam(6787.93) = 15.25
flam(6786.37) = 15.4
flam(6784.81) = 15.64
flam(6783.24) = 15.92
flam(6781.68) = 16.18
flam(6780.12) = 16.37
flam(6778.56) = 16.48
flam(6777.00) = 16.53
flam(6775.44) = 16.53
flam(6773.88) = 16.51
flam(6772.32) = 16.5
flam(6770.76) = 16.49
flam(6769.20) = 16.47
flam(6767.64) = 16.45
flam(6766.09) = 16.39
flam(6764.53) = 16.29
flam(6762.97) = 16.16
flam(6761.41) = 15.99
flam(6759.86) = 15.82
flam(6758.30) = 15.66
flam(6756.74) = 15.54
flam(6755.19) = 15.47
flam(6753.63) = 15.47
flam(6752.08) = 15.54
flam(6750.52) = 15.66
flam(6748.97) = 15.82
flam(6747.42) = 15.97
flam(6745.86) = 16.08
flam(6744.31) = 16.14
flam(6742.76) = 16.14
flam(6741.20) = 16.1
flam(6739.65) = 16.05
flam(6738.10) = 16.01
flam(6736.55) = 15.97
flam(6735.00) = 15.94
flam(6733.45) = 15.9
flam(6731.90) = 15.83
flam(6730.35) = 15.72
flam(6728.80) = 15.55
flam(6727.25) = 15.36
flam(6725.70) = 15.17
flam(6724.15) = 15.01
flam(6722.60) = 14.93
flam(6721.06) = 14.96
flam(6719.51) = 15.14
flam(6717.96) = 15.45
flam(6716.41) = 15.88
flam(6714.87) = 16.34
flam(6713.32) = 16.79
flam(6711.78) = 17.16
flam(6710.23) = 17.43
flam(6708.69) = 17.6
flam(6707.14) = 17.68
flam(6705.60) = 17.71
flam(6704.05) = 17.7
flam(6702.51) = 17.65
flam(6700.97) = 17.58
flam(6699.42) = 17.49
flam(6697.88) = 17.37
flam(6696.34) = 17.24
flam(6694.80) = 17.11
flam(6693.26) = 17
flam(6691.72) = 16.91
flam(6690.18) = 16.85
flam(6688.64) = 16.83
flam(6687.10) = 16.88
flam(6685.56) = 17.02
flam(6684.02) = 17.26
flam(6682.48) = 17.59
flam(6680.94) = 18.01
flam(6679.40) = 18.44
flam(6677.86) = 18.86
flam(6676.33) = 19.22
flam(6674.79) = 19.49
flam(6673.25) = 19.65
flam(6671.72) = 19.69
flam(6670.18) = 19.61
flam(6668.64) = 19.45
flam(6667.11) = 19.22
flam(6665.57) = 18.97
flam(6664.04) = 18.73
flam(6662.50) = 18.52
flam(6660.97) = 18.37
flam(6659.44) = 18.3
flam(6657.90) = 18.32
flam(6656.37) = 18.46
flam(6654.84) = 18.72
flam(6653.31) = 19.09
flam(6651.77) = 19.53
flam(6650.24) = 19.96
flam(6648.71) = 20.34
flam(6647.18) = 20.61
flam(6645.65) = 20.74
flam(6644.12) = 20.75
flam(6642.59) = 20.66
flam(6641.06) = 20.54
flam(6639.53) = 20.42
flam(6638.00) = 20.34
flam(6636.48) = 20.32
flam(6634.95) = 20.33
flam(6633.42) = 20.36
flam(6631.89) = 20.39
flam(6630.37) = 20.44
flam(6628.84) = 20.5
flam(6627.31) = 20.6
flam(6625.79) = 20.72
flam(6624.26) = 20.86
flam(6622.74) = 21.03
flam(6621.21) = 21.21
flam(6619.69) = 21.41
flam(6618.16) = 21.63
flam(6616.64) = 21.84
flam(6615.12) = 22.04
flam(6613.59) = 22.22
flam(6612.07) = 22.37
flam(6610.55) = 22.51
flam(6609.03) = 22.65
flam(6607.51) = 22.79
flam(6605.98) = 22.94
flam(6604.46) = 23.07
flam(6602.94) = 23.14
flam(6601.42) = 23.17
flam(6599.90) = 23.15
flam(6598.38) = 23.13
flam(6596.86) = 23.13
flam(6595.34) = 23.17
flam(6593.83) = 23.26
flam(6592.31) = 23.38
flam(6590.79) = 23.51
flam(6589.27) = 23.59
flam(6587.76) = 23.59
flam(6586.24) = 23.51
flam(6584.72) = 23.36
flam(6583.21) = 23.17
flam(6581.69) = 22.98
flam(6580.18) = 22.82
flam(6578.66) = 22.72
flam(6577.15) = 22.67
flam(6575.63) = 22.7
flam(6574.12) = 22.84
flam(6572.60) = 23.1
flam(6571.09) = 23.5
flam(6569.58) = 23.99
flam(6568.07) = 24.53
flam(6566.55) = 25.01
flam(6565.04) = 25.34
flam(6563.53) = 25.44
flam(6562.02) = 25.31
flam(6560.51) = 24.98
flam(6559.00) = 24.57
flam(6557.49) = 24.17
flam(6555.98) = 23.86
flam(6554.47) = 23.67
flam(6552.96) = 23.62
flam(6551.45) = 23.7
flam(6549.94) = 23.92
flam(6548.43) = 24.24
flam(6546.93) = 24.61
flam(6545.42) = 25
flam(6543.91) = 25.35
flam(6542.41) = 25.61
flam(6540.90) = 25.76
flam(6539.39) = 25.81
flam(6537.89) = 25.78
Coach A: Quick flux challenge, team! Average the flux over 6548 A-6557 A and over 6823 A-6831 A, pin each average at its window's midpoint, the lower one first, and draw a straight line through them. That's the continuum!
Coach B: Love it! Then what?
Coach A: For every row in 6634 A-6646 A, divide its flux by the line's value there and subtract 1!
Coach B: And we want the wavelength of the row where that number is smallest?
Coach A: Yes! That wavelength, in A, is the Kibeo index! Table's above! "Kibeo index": 6634.95 A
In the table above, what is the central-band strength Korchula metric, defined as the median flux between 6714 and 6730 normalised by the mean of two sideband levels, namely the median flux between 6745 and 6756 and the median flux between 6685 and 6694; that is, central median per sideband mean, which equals 0.94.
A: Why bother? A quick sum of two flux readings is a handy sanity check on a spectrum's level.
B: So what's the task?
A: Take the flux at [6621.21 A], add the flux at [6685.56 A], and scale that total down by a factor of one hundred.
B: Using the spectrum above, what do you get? 0.38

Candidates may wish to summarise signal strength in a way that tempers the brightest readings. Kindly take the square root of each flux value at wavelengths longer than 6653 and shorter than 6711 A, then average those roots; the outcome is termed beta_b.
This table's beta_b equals 4.25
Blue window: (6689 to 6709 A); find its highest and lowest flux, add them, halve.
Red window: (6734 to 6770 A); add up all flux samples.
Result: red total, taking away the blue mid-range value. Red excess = 350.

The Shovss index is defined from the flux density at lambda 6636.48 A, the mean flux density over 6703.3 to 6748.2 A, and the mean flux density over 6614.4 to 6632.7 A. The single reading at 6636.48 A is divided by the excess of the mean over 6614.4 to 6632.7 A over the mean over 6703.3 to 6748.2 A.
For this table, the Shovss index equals 4.1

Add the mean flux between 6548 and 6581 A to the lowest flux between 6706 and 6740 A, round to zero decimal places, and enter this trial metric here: 39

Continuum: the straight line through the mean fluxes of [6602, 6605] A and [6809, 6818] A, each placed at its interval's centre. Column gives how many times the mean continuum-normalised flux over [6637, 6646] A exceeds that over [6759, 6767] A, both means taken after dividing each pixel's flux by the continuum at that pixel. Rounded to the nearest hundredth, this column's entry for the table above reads 1.04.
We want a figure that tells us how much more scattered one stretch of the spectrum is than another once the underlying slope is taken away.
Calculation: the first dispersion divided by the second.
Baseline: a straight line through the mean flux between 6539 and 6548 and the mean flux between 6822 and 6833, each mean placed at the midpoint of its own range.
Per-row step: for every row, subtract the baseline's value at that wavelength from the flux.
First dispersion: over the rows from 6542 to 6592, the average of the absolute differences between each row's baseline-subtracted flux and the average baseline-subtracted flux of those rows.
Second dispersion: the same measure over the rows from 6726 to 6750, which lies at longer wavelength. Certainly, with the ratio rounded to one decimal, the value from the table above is 1.8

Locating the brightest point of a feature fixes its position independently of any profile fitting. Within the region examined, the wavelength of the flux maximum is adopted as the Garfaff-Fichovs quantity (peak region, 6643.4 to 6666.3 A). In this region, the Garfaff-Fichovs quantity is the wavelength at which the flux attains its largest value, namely 6644.12 A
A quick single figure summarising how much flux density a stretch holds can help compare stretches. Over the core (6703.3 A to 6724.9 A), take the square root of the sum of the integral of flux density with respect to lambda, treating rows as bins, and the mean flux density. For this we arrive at 19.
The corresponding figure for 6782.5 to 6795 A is 14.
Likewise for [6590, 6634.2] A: 32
